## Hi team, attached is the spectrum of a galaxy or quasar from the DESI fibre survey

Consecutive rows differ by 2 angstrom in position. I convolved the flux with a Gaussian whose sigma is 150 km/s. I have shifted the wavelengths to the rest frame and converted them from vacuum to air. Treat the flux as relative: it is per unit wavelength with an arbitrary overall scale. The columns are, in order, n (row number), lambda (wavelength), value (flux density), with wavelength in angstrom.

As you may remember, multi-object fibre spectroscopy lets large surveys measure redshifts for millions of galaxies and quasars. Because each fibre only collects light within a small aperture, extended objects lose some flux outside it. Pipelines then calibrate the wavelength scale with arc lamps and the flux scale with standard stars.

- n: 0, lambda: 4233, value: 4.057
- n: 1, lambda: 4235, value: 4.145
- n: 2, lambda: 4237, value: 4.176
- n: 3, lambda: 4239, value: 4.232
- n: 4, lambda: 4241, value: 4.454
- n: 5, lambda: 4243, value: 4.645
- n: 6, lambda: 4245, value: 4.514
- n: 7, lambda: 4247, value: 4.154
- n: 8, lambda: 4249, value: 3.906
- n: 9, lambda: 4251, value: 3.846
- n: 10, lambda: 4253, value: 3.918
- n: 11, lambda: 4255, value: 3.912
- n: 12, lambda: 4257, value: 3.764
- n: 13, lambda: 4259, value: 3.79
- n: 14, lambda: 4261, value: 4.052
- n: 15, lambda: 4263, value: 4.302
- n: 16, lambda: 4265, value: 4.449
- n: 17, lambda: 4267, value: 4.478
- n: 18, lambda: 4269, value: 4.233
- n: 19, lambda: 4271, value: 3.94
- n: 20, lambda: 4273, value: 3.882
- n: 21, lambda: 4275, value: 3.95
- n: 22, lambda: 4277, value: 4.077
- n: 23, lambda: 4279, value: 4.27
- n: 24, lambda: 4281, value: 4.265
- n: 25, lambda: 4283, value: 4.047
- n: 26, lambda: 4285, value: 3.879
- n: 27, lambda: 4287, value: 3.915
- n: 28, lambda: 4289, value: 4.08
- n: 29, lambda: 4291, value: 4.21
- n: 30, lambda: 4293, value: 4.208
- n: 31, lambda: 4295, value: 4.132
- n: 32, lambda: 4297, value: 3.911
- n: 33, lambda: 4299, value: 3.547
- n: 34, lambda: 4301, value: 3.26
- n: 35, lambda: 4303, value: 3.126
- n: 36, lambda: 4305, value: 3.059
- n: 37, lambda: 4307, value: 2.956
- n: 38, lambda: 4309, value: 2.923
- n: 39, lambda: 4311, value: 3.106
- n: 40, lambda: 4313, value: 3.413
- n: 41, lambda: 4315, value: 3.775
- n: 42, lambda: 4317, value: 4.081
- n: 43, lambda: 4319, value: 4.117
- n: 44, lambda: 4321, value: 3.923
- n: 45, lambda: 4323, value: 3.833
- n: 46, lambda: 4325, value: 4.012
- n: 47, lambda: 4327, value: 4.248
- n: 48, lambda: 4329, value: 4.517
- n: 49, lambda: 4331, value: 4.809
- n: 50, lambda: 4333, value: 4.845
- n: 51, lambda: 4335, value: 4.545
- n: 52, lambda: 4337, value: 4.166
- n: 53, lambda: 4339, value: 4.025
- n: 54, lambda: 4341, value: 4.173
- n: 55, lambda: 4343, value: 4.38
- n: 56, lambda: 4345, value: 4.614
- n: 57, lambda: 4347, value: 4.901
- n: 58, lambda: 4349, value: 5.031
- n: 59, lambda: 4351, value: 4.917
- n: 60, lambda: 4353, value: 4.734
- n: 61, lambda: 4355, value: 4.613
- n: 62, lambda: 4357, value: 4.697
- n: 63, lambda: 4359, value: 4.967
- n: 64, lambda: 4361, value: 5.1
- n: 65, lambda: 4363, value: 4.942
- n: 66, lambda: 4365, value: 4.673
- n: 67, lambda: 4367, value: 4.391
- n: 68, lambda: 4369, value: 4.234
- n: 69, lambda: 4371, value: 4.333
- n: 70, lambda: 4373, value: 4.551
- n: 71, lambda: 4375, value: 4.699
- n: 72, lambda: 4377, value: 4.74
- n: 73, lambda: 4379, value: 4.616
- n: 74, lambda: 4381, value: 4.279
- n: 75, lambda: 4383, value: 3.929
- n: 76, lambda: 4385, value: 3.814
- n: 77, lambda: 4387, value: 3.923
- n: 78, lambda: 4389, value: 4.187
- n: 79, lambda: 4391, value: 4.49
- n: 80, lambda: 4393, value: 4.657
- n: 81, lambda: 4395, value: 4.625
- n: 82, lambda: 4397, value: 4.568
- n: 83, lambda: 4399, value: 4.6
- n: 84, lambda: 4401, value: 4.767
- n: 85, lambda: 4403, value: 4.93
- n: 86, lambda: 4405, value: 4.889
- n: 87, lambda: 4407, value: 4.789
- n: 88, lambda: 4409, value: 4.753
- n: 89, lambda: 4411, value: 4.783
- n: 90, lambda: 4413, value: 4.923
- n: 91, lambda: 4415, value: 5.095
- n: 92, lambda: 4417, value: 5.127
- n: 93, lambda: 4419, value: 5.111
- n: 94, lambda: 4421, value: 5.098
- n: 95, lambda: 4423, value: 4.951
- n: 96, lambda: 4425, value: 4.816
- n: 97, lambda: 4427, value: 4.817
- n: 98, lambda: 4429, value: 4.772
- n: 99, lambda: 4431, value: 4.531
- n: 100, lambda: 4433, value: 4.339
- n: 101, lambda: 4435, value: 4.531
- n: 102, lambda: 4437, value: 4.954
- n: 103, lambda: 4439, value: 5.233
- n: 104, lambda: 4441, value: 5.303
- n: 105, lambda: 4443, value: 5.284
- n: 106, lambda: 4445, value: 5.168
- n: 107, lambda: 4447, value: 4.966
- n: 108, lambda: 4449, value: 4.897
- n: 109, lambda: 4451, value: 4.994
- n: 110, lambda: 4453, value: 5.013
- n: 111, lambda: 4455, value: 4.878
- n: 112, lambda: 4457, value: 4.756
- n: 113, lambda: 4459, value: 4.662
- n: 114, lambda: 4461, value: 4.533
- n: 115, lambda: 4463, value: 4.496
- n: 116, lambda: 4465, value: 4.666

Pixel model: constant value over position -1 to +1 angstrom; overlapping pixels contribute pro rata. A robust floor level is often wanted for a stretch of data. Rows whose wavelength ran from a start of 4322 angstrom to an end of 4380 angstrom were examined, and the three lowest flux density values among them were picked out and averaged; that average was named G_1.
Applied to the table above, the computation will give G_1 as 4.0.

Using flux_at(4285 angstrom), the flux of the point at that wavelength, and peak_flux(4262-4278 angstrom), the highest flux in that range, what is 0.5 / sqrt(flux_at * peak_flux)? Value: 0.120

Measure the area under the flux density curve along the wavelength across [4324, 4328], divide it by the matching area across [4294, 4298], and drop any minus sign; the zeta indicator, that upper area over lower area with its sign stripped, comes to 1.03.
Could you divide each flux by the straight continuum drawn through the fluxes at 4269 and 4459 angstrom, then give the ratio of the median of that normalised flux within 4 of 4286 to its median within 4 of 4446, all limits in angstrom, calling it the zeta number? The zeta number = 0.85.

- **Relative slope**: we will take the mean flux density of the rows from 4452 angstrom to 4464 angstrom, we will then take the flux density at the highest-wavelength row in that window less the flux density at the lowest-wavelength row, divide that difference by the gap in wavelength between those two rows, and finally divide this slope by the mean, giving -0.011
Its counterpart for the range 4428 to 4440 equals 0.010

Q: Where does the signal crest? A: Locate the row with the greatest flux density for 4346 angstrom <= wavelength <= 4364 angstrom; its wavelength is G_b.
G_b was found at 4361 angstrom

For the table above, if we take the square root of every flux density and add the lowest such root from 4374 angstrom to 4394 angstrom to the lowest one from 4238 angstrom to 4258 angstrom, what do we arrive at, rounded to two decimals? 3.89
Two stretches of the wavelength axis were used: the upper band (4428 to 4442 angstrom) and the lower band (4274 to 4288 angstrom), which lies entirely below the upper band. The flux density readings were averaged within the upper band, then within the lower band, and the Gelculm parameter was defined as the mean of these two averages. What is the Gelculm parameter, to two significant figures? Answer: 4.4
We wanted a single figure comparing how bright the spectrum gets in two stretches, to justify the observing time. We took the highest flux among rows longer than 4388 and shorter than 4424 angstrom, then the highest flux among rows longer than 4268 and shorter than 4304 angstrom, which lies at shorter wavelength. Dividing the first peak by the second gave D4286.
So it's 1.20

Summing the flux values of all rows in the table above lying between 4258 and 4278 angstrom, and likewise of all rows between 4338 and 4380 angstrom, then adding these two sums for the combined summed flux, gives 138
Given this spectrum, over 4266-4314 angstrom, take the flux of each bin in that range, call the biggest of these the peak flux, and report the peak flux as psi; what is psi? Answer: 4.478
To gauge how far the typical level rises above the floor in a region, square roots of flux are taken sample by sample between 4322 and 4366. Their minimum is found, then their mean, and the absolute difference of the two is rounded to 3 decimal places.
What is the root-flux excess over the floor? 0.180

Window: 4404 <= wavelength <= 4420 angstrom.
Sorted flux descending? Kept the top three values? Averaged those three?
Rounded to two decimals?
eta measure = 5.11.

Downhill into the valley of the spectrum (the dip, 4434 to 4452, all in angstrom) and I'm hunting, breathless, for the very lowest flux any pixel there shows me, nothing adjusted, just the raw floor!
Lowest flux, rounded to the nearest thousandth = 4.531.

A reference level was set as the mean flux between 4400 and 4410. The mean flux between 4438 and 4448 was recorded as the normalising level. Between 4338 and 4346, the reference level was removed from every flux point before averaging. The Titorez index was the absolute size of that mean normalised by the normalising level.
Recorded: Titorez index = 0.10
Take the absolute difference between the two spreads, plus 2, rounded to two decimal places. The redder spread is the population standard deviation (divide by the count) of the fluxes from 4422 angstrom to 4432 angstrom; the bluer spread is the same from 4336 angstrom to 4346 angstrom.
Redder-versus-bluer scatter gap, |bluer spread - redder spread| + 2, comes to 2.07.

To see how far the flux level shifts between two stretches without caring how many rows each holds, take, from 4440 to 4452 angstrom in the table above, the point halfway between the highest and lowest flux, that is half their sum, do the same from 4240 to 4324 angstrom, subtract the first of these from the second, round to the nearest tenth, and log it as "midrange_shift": -1.3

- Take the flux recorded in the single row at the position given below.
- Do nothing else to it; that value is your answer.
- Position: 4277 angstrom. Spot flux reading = 4.077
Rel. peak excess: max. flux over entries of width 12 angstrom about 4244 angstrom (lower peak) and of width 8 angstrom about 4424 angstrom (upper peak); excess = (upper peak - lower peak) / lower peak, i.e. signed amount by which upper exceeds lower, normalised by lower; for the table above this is 0.10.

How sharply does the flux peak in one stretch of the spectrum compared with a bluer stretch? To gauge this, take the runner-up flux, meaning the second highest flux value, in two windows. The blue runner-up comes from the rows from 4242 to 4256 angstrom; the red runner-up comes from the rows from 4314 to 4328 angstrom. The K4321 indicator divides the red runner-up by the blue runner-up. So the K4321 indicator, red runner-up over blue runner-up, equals 0.91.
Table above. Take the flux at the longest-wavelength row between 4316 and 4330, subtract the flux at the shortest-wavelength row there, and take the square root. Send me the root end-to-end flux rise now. 0.66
